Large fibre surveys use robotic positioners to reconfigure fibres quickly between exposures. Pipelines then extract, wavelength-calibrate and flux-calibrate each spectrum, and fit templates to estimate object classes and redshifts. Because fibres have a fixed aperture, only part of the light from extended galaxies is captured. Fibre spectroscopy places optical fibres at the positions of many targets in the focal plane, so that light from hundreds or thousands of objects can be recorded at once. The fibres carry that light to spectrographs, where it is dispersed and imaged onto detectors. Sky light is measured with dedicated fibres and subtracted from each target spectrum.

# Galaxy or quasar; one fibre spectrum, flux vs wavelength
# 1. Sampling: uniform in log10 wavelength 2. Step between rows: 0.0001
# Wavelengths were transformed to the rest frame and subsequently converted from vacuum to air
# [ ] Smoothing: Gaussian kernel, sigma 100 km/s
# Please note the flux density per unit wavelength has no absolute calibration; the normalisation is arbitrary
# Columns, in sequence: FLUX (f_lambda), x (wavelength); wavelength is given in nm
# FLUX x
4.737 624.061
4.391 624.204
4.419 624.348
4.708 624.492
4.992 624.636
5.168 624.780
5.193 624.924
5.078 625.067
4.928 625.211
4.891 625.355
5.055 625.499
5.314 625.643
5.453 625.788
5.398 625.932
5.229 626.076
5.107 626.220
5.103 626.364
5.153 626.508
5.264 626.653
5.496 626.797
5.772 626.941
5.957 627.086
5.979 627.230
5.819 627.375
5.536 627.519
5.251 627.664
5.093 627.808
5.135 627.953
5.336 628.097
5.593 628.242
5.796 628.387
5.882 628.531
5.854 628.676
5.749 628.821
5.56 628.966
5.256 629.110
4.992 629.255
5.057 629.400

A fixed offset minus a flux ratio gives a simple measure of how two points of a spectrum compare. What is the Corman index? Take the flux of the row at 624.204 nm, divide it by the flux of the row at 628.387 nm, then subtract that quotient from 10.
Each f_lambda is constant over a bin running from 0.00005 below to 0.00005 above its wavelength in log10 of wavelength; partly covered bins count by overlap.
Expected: 9.24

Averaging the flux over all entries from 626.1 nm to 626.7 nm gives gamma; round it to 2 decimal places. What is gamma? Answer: 5.16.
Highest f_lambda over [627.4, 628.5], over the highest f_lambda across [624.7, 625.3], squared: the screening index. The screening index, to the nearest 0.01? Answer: 1.25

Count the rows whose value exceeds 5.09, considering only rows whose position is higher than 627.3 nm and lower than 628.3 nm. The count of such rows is 7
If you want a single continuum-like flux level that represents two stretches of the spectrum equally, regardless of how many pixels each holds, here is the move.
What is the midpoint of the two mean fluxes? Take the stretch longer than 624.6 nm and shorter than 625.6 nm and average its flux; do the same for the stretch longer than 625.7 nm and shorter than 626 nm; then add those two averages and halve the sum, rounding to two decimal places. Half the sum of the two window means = 5.23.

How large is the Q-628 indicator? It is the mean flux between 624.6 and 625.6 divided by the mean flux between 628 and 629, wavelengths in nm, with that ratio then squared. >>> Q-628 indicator 0.79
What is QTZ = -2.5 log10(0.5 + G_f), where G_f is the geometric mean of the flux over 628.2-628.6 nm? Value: -1.99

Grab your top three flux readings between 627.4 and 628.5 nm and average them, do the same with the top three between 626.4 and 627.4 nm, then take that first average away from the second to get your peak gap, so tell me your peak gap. 0.28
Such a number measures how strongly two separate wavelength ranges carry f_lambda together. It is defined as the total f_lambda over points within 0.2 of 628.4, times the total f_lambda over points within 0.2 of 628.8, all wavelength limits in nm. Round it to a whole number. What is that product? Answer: 296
